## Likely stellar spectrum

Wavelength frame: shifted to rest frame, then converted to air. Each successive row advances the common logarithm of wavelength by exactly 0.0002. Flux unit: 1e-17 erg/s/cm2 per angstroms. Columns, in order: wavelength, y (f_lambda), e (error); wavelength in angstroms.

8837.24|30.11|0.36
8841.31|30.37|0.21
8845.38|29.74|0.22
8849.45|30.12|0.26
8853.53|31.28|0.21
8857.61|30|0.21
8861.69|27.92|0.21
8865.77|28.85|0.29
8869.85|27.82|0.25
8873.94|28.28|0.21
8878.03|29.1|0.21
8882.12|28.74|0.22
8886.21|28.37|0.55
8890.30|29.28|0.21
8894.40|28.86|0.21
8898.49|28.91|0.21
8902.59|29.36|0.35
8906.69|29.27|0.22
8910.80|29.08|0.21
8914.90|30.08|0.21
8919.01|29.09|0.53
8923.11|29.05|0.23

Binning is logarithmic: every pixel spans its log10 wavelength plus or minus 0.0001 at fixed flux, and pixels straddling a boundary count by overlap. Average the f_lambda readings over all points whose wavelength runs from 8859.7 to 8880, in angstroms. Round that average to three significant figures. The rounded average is 28.4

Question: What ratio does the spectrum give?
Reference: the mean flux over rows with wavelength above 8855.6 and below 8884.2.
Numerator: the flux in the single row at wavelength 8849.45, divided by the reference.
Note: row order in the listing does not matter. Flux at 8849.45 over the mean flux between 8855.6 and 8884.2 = 1.05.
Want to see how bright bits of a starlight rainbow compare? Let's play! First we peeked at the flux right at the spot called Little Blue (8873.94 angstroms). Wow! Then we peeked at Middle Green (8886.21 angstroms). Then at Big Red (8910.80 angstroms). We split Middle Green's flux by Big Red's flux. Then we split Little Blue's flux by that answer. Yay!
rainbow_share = 29.0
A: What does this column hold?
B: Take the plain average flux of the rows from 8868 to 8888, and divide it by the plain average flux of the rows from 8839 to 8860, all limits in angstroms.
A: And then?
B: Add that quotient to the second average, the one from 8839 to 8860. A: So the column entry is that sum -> 31.2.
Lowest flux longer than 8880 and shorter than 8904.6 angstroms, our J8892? 28.37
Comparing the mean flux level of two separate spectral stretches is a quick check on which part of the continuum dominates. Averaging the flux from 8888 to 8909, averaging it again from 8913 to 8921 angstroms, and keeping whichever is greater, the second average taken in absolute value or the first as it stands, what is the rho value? 29.6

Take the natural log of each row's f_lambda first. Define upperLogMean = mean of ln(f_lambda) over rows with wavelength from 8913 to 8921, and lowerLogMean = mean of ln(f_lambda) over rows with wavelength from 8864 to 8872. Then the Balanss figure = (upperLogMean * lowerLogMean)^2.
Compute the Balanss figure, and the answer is 128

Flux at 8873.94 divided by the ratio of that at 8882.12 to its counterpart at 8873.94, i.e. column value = 27.8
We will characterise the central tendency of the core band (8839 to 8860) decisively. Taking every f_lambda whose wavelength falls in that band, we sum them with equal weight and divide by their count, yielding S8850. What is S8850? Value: 30.3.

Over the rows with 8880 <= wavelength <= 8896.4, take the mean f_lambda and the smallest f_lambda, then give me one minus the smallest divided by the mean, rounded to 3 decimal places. 0.015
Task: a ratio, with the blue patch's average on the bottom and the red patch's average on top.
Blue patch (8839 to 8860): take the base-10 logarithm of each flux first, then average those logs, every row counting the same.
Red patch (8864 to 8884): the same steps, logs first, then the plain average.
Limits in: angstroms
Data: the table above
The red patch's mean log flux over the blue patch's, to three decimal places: 0.983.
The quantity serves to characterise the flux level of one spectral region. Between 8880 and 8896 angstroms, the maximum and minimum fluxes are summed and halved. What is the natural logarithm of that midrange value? 3.361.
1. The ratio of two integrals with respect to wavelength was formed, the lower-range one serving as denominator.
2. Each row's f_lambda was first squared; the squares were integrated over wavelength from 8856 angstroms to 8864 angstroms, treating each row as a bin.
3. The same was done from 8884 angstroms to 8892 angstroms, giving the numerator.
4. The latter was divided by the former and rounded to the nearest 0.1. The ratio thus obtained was 1.0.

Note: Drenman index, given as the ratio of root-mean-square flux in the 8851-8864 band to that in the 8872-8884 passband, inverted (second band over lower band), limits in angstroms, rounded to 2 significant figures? 0.96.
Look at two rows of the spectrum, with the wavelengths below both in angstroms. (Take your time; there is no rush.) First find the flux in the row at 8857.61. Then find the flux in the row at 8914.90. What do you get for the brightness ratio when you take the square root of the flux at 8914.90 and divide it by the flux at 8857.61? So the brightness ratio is 0.183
